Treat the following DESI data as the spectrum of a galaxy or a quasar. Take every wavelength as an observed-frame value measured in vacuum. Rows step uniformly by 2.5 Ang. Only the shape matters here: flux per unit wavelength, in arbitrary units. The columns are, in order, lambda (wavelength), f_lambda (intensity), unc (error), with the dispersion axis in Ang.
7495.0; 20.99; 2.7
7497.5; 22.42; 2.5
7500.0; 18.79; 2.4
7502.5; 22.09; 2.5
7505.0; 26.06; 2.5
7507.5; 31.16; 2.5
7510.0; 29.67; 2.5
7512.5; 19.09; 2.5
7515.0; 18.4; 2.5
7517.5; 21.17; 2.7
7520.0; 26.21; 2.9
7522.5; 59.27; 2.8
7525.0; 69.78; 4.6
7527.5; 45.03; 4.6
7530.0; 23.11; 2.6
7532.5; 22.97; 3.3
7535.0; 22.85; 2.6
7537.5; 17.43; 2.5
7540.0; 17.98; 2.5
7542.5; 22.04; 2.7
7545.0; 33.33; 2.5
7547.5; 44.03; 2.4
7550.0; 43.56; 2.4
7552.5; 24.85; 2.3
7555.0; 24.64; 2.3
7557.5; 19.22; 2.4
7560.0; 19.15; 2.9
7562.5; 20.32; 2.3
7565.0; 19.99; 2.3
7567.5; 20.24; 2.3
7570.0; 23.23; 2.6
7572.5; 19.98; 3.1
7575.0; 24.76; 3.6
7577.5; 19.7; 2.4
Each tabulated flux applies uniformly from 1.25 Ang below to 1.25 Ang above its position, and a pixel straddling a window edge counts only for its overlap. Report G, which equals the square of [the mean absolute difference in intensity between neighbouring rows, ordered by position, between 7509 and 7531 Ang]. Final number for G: 187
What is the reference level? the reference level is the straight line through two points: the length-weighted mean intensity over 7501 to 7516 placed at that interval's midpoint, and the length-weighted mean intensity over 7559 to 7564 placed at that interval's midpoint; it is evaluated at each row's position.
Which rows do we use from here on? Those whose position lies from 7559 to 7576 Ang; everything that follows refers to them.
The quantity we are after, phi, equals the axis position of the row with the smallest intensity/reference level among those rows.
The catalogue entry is 7560.0 Ang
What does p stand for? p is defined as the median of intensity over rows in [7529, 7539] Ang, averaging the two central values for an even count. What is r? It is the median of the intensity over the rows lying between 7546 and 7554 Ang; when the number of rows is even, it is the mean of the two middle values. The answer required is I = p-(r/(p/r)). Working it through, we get -60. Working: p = 22.9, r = 44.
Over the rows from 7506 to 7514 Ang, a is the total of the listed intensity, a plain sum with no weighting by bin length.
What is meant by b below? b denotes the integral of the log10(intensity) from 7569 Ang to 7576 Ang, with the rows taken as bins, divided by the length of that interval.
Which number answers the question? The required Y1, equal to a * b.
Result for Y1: 108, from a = 80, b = 1.35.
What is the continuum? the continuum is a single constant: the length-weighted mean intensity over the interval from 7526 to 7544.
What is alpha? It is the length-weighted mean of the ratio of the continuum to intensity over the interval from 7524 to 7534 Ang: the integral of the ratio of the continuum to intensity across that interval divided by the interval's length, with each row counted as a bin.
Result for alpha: 0.80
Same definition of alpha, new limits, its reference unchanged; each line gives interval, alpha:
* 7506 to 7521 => 1.09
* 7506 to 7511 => 0.84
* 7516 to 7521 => 1.10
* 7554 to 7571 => 1.22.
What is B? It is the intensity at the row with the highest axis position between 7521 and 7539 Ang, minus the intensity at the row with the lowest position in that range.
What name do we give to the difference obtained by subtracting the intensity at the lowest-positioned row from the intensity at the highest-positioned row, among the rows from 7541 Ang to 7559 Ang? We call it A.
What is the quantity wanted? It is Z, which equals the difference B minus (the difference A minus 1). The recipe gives -38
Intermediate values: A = -2.8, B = -42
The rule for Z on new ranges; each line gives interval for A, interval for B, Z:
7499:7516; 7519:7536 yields -2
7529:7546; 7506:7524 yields 19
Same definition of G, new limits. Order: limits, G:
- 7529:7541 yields 2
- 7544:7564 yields 28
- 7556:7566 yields 0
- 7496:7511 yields 12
